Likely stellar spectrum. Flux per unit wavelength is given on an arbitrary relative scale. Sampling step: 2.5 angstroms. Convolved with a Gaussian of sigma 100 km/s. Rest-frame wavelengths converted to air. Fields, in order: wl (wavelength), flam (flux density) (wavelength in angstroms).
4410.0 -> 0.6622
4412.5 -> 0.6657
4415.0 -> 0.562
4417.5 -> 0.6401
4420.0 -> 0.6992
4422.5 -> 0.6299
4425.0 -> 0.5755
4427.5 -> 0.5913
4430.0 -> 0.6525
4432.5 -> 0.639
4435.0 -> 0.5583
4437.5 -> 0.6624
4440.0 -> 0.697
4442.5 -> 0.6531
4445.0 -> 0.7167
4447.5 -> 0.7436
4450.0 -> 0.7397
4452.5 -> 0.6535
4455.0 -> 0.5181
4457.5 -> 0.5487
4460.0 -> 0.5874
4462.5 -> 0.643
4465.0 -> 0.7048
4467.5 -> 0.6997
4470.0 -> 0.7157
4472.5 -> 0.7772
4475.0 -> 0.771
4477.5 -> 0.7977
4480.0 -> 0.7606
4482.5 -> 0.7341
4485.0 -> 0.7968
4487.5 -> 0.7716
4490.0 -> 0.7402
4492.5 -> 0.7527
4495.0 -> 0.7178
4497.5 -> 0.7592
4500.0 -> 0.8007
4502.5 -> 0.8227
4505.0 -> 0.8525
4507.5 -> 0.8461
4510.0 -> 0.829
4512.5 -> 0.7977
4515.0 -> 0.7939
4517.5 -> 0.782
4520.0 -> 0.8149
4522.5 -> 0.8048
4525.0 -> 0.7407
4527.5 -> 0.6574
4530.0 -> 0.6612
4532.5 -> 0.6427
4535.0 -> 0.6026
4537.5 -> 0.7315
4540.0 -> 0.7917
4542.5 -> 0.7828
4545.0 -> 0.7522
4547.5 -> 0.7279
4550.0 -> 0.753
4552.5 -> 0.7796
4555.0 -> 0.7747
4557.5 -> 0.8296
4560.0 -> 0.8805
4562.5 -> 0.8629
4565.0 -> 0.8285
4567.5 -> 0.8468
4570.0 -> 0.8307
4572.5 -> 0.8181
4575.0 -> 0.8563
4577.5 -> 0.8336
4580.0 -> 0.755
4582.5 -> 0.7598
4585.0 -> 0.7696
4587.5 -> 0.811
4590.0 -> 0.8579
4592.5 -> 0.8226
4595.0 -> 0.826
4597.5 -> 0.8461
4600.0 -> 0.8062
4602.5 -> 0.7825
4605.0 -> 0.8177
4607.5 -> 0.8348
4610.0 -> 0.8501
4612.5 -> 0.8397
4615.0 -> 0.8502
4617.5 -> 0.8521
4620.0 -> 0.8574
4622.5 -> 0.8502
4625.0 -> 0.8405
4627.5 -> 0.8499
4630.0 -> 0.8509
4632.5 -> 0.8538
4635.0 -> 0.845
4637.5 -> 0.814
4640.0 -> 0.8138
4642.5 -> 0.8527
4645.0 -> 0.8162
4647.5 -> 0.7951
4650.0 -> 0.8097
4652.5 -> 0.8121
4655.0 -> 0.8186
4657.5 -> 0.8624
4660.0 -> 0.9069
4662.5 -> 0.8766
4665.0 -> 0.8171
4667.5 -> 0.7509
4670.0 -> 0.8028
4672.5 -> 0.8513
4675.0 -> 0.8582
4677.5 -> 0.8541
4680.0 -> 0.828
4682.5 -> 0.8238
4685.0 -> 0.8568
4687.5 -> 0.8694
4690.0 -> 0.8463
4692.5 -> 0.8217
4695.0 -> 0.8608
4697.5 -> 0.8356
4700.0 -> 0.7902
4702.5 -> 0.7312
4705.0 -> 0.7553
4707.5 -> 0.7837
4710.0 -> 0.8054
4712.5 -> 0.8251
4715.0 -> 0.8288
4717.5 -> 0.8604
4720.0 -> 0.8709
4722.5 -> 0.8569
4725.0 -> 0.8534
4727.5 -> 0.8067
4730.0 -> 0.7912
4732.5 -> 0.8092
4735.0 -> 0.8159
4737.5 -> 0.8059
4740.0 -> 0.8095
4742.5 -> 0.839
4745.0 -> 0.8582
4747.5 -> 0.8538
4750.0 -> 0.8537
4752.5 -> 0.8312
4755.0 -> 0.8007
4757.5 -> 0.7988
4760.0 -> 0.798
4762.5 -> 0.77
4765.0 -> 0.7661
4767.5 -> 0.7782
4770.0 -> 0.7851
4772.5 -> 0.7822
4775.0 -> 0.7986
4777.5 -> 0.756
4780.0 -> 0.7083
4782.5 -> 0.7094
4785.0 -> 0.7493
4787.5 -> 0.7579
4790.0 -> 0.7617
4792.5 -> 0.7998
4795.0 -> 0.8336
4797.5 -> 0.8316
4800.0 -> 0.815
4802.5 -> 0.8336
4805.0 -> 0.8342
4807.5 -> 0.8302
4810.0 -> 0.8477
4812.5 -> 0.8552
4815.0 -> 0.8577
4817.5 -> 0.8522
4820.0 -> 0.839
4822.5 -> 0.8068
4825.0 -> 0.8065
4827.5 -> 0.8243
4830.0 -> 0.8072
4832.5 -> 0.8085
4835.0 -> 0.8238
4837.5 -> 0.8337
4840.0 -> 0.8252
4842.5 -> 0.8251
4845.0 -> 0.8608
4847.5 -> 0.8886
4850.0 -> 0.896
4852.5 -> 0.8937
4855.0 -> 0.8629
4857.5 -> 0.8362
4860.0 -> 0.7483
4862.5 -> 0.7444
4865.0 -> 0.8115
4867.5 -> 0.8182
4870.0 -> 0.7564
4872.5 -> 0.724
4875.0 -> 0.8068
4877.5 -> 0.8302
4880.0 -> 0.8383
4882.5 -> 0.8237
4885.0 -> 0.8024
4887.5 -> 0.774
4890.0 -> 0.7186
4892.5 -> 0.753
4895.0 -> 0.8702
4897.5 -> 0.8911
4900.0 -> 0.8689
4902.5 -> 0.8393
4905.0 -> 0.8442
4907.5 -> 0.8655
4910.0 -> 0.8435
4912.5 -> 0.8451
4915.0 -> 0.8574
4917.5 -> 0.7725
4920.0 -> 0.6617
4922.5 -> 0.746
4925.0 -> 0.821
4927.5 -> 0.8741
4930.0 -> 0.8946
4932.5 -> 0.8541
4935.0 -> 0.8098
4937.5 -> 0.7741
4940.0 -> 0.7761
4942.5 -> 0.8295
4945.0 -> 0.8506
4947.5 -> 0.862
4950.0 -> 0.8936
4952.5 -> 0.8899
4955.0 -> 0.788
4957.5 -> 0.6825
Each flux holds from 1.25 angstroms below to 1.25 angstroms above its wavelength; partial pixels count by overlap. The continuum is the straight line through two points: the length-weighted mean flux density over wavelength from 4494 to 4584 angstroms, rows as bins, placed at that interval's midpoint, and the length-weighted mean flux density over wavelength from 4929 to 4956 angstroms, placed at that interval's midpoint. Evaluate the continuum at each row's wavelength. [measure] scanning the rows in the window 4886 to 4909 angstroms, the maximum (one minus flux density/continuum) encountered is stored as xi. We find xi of 0.14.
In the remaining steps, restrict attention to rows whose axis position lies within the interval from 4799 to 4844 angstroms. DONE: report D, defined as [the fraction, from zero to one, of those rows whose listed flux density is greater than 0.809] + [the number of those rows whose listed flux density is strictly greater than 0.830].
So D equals 10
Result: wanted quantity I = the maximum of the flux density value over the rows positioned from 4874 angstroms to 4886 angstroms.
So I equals 0.8383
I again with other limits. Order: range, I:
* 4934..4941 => 0.8098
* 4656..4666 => 0.9069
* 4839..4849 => 0.8886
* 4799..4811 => 0.8477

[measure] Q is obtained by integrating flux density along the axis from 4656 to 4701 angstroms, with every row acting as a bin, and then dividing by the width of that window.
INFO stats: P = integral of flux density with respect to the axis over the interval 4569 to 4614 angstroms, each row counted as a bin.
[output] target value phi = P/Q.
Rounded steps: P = 36.8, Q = 0.840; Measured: 43.8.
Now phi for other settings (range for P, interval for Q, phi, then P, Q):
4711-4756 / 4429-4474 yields 56.5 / 37.4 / 0.662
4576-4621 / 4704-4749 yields 44.8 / 36.9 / 0.824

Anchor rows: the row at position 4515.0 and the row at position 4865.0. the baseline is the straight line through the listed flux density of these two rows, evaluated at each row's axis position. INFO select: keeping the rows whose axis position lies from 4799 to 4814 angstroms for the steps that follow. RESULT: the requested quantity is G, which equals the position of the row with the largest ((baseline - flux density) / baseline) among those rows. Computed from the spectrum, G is 4800.0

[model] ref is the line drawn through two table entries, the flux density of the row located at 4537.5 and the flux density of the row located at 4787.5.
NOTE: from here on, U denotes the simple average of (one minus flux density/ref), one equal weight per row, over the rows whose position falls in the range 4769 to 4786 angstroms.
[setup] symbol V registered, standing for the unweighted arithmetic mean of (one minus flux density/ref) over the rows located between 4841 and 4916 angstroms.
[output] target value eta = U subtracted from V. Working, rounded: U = 0.00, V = -0.074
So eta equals -0.08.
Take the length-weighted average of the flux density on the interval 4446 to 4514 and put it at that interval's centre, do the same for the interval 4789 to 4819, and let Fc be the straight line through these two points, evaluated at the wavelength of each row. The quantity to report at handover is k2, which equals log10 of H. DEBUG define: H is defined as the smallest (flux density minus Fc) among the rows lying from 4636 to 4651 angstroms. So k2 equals -1.99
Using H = 0.010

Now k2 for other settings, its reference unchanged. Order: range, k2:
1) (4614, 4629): -1.21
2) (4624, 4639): -1.49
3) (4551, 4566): -1.78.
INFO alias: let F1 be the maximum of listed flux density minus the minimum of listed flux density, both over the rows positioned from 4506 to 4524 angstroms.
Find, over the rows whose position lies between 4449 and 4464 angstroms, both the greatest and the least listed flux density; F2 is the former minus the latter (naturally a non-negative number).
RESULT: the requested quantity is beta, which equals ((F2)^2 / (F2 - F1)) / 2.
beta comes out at 0.16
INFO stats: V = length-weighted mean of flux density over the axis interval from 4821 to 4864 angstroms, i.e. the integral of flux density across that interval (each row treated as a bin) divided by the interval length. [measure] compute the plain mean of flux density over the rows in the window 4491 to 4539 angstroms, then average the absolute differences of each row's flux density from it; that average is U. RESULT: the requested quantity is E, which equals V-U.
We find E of 0.77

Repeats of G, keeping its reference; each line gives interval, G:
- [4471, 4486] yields 4482.5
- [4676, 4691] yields 4682.5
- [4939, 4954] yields 4940.0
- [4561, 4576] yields 4572.5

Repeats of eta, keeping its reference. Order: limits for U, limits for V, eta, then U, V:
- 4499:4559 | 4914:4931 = 0.01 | -0.05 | -0.041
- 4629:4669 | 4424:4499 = 0.17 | -0.12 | 0.047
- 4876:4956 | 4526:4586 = 0.02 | -0.07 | -0.052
